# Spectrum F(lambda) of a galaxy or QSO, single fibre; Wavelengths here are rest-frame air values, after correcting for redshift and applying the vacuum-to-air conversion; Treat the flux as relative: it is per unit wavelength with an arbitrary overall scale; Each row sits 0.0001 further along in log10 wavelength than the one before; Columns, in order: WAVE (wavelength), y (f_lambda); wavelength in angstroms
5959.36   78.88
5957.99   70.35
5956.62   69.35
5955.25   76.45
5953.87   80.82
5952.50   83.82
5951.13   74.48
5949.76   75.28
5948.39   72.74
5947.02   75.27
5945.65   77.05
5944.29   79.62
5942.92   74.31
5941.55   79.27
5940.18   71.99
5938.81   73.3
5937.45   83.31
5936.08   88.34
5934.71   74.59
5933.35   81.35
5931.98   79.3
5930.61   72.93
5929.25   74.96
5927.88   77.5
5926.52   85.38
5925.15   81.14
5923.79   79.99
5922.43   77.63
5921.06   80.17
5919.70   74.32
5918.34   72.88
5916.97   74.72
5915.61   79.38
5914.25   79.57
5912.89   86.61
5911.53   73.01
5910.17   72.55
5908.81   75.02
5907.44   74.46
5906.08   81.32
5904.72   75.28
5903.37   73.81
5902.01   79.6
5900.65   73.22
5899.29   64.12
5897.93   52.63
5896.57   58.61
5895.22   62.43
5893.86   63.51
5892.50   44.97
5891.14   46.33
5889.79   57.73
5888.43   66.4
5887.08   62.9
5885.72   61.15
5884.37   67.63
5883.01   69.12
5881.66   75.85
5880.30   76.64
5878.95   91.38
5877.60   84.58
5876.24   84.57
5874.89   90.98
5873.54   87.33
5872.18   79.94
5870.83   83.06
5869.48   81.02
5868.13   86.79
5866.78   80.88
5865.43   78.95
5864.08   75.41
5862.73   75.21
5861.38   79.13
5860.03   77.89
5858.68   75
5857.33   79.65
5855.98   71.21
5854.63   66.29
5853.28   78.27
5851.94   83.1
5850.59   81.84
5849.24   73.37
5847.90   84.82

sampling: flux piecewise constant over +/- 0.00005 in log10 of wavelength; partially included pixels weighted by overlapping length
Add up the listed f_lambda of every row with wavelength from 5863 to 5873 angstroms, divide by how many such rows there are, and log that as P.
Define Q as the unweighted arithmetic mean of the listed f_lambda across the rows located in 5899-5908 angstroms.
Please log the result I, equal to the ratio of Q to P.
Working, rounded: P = 81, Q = 74.5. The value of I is 0.92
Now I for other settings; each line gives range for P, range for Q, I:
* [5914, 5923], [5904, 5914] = 1.00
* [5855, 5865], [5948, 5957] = 1.00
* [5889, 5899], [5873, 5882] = 1.53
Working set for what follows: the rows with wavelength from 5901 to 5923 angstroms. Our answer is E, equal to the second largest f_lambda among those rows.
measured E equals 81.32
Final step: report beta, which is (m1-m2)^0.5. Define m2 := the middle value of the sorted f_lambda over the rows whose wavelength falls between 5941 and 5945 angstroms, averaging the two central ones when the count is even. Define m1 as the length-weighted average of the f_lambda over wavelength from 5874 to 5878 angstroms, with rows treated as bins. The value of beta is 2.8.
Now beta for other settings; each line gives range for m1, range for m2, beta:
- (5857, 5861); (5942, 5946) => 0.6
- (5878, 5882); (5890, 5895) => 6.0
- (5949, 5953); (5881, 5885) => 2.9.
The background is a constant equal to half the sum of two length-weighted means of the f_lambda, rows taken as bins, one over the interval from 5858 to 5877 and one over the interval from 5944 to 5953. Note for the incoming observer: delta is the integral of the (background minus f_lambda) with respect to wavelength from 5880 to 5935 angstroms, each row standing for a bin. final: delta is 398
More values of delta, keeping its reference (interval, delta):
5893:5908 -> 154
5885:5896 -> 228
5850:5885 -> -13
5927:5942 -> 14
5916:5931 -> 21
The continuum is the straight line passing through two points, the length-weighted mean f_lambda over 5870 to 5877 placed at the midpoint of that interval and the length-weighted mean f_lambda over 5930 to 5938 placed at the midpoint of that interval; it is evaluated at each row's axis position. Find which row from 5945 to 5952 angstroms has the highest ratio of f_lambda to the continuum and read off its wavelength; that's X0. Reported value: 5945.65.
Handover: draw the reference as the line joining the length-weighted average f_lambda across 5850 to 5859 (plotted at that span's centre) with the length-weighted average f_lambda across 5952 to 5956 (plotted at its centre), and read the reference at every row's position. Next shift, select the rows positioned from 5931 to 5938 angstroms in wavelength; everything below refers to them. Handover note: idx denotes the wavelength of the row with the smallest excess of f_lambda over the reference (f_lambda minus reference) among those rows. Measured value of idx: 5934.71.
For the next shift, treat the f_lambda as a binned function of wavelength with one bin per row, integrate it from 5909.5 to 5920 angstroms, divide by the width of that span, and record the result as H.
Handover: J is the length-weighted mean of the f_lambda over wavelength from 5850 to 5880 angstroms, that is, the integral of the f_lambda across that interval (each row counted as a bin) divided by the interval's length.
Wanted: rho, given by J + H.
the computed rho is 157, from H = 76.7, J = 80.5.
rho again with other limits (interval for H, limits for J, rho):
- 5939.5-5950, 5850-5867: 153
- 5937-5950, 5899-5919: 152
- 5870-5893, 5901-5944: 150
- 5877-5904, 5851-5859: 142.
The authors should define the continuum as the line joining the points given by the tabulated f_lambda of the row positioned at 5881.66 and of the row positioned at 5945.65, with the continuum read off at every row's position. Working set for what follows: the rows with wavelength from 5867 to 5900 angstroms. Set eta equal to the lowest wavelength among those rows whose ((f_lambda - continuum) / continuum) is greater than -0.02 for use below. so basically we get 5868.13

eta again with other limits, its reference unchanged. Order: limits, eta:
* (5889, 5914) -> 5902.01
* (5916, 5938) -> 5921.06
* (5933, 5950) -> 5933.35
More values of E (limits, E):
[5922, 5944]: 85.38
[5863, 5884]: 90.98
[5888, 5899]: 63.51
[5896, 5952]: 86.61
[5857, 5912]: 90.98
